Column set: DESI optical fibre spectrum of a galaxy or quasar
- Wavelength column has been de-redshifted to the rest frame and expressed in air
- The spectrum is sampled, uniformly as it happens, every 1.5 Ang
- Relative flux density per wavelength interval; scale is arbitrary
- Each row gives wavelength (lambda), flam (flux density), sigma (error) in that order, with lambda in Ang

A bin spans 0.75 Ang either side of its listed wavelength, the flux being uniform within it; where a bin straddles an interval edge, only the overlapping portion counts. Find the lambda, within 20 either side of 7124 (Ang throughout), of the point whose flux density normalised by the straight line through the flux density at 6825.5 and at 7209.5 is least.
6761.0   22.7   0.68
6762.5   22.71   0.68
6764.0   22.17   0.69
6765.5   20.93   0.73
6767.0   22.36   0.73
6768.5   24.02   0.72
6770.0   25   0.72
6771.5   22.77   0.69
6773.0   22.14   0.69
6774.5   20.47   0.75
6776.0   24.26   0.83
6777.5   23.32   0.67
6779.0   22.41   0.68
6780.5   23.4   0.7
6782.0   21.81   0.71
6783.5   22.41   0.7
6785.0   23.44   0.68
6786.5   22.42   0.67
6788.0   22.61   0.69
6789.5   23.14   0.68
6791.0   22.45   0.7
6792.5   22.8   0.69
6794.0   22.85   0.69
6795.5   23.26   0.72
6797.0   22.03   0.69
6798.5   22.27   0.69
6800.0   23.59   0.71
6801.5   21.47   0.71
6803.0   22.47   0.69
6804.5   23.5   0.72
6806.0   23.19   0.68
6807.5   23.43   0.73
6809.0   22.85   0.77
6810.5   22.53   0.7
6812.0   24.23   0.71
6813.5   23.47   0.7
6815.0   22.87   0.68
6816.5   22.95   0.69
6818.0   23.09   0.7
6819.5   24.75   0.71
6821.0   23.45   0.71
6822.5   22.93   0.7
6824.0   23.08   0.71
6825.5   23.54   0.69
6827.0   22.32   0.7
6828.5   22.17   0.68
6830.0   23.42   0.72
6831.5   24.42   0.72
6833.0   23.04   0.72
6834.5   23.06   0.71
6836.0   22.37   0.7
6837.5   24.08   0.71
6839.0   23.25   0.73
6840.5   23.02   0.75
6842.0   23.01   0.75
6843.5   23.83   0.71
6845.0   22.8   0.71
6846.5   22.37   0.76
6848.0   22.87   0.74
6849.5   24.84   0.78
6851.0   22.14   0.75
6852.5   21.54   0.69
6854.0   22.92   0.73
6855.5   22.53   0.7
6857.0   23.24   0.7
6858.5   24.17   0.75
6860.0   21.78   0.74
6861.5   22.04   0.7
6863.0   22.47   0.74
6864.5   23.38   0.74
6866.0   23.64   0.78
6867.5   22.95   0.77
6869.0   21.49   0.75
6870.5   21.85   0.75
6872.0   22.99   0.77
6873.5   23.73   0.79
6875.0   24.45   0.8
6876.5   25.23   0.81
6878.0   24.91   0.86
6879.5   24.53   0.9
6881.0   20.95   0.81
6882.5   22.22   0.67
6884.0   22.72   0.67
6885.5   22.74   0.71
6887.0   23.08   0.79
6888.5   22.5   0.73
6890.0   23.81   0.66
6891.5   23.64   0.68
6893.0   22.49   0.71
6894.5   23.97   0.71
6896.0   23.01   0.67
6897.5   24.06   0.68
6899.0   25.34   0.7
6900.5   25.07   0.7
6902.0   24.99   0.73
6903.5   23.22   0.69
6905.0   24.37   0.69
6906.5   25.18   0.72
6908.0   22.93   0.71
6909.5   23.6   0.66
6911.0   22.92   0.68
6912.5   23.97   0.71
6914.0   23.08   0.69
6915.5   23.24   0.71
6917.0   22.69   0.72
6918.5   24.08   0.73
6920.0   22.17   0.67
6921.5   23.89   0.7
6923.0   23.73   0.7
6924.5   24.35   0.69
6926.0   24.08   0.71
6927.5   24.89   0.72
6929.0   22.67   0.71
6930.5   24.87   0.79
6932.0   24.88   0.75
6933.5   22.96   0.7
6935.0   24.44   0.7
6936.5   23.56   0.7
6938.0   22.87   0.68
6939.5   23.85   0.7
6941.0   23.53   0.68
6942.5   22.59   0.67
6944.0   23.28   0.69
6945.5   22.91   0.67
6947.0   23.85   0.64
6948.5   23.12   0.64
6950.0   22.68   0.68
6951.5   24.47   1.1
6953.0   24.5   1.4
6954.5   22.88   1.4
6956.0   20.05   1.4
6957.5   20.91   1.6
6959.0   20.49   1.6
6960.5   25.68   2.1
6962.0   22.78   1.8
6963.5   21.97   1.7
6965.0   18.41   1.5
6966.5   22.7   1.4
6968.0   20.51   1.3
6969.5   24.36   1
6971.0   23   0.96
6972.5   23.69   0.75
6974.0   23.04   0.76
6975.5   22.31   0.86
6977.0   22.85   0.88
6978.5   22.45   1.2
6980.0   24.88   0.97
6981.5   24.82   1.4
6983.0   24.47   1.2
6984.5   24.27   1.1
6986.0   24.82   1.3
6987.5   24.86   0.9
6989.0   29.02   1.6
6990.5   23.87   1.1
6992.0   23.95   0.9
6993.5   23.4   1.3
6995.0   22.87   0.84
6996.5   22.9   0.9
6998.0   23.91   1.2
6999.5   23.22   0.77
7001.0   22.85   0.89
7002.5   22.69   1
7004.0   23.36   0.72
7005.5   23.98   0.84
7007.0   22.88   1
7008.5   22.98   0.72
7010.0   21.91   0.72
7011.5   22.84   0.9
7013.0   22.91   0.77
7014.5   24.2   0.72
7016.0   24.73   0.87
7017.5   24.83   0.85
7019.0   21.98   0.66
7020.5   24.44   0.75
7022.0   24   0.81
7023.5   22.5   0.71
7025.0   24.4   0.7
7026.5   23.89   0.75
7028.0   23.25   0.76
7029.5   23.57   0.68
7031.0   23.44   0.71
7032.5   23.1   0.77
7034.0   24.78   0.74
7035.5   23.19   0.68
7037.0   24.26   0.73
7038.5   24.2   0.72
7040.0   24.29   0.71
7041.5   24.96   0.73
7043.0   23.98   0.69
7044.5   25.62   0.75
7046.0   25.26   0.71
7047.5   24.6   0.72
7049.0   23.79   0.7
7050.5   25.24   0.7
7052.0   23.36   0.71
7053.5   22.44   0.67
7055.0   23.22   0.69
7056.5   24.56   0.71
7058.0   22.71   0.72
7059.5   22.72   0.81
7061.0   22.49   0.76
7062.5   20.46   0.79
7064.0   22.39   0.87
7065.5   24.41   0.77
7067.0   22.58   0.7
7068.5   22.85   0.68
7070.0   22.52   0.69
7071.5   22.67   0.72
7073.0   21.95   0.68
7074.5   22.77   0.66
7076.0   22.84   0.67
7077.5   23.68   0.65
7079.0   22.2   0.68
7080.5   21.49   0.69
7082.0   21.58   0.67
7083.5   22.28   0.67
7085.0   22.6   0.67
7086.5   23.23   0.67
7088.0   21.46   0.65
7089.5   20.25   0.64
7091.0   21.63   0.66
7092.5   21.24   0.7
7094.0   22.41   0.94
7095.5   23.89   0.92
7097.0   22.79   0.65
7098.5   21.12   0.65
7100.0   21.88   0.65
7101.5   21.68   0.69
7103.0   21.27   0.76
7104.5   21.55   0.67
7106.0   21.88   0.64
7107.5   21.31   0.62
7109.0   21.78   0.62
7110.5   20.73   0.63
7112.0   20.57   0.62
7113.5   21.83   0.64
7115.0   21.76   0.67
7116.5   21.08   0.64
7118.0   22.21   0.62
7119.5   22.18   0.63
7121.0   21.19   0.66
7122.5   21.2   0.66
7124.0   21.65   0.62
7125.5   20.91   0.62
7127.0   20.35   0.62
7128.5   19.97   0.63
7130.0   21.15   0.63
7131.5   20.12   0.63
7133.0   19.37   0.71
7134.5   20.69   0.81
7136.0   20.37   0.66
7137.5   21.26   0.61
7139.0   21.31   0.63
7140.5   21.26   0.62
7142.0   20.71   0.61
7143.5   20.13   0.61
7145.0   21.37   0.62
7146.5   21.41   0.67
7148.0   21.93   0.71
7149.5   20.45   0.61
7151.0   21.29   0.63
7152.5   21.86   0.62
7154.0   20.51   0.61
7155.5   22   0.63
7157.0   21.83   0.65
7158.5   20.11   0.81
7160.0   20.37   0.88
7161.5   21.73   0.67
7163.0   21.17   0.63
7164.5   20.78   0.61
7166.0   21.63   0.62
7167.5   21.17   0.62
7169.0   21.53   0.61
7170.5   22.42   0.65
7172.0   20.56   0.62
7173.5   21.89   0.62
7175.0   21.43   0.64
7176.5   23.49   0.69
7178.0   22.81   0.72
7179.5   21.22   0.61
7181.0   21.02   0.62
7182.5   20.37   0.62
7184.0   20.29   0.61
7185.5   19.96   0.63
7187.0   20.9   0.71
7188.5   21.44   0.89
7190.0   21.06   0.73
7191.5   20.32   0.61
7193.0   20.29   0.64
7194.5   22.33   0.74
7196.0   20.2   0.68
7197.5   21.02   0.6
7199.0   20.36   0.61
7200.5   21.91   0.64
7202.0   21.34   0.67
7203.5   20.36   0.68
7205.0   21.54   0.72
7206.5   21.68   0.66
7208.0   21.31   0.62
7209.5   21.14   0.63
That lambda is 7133.0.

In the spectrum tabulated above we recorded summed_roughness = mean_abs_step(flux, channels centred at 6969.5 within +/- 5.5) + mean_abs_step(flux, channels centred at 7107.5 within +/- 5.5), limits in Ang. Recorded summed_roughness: 2.6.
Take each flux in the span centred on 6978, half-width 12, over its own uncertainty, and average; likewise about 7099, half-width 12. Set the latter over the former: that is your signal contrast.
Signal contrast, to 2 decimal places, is 1.39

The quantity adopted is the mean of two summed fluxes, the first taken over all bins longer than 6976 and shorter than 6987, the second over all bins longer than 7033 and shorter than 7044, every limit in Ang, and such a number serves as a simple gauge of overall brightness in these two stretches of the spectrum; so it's 169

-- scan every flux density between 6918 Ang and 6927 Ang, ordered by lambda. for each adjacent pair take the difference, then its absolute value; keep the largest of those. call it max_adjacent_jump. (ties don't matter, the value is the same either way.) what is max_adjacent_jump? 1.9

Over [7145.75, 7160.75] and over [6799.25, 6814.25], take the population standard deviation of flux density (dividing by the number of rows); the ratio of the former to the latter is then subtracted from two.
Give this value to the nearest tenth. 1.0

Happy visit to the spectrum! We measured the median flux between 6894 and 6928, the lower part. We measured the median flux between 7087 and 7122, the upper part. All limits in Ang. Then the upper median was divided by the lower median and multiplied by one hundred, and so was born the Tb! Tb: 90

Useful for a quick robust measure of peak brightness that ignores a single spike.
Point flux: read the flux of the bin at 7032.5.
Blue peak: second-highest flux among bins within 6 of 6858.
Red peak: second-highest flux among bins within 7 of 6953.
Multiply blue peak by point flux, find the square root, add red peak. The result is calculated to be 47.6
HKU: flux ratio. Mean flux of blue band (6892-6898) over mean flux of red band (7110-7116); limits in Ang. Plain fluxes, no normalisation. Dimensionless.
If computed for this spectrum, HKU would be 1.10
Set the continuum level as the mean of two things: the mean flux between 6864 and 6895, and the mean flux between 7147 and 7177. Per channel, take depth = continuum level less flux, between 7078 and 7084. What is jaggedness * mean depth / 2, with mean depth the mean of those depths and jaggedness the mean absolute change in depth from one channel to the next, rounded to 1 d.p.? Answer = 0.1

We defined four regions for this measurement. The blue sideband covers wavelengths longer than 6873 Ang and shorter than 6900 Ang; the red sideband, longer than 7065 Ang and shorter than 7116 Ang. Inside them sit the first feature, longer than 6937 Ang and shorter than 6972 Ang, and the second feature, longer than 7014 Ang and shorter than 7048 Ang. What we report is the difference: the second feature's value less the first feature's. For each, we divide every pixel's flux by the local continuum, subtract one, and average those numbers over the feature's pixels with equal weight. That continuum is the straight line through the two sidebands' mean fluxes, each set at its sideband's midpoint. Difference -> 0.09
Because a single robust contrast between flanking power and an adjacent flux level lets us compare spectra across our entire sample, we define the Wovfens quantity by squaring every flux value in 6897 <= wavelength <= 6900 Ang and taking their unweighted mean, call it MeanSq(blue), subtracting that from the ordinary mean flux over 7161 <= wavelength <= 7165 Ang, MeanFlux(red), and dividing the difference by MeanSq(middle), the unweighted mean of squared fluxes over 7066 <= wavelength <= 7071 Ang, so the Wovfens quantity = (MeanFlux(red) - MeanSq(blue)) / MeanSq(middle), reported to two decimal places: -1.15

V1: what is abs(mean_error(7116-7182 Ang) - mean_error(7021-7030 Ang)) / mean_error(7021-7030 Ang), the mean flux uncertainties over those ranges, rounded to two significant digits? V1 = 0.12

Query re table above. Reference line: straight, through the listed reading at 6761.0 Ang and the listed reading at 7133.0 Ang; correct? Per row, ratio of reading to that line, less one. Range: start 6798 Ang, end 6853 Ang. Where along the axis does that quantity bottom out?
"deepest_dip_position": 6801.5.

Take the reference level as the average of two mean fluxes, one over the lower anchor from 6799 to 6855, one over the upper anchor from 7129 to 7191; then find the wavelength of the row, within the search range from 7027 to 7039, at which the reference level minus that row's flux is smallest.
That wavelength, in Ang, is 7034.0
